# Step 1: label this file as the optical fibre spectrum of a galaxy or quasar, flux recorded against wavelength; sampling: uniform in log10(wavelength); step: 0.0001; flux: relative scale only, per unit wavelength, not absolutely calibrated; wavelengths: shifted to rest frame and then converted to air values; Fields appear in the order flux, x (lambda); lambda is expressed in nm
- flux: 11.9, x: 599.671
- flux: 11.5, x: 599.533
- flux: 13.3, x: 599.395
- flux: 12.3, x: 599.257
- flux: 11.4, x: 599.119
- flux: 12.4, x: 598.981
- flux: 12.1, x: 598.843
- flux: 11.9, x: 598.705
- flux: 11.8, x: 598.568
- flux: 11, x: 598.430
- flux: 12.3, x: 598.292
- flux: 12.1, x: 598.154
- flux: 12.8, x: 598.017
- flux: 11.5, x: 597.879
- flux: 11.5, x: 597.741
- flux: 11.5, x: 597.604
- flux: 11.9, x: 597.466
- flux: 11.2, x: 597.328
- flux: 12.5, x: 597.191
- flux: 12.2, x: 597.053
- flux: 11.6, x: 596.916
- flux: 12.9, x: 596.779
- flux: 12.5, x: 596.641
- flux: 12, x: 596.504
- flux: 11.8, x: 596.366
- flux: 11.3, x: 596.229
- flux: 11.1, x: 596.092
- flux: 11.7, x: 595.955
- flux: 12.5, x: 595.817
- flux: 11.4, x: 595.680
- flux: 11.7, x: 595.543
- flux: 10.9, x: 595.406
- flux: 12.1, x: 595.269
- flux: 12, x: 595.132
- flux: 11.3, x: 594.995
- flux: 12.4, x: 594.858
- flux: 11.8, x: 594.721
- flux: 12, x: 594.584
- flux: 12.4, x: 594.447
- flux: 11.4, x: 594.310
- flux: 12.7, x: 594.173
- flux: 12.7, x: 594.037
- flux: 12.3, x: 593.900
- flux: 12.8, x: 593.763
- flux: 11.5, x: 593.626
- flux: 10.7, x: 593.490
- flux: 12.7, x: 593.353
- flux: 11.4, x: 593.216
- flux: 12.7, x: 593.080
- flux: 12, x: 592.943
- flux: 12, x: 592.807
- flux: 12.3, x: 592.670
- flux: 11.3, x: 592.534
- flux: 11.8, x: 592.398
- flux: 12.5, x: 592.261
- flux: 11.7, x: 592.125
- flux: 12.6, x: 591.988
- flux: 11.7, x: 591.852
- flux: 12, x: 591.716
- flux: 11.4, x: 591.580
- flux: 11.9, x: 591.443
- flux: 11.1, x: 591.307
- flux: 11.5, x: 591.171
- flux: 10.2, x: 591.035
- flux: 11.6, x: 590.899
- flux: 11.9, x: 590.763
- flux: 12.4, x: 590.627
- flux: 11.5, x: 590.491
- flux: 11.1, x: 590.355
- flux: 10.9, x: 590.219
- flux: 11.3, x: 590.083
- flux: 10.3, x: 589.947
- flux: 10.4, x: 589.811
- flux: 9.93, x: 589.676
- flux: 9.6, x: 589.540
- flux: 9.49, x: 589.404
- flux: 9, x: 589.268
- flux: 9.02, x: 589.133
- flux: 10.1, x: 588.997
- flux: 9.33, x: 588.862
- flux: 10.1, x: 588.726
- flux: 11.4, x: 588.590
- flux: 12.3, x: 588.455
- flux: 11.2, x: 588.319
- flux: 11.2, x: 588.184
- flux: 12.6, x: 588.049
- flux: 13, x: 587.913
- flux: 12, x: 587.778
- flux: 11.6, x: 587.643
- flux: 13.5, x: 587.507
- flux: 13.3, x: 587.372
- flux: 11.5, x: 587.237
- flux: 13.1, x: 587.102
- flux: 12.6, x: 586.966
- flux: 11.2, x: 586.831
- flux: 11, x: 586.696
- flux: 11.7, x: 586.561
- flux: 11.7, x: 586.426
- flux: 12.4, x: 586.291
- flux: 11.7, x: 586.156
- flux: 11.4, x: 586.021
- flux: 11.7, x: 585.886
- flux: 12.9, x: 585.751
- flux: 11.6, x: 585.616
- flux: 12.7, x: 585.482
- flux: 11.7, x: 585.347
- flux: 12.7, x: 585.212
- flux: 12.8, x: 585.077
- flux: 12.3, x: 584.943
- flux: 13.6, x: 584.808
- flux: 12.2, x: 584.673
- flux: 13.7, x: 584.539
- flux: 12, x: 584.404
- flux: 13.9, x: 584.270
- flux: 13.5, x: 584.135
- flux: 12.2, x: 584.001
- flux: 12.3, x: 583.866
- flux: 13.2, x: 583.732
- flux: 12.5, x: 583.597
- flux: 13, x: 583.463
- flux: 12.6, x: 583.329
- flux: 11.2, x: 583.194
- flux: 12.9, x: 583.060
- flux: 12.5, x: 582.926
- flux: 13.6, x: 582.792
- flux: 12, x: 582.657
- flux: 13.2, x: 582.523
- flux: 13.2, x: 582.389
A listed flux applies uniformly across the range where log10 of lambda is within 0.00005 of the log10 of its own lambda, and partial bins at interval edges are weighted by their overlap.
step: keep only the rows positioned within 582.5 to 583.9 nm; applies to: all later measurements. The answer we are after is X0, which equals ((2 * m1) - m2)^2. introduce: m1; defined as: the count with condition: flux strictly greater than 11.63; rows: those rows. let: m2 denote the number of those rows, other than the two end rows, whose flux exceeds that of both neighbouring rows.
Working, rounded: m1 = 10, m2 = 4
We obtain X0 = 256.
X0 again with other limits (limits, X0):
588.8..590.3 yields 9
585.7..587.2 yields 225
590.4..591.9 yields 36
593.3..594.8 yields 196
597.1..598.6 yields 81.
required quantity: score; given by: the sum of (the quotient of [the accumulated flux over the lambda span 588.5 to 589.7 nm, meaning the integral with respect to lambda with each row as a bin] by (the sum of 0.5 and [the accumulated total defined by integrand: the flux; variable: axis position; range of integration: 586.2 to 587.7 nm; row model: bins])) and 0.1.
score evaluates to 0.7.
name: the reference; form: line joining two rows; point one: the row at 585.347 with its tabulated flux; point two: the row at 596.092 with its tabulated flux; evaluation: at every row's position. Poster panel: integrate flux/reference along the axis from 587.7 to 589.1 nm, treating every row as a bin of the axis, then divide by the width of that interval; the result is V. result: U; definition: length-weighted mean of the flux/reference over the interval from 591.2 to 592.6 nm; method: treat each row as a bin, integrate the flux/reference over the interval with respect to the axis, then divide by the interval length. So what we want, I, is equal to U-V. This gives 0.063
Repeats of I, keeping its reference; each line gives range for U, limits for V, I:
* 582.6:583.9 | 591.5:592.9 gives 0.011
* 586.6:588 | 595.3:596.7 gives 0.005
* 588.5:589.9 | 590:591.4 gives -0.135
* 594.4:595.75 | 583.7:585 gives -0.039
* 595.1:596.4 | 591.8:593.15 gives -0.021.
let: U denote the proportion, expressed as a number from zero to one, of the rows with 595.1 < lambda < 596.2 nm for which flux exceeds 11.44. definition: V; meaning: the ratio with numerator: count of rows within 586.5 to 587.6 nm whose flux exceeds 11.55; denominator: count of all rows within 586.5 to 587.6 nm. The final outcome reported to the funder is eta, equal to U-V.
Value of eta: 0.00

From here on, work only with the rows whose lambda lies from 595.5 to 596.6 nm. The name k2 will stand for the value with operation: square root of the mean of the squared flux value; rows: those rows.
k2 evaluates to 11.7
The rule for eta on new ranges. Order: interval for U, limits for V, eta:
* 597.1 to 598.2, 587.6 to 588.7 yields 0.25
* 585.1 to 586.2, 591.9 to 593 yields 0.00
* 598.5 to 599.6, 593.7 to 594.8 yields 0.00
